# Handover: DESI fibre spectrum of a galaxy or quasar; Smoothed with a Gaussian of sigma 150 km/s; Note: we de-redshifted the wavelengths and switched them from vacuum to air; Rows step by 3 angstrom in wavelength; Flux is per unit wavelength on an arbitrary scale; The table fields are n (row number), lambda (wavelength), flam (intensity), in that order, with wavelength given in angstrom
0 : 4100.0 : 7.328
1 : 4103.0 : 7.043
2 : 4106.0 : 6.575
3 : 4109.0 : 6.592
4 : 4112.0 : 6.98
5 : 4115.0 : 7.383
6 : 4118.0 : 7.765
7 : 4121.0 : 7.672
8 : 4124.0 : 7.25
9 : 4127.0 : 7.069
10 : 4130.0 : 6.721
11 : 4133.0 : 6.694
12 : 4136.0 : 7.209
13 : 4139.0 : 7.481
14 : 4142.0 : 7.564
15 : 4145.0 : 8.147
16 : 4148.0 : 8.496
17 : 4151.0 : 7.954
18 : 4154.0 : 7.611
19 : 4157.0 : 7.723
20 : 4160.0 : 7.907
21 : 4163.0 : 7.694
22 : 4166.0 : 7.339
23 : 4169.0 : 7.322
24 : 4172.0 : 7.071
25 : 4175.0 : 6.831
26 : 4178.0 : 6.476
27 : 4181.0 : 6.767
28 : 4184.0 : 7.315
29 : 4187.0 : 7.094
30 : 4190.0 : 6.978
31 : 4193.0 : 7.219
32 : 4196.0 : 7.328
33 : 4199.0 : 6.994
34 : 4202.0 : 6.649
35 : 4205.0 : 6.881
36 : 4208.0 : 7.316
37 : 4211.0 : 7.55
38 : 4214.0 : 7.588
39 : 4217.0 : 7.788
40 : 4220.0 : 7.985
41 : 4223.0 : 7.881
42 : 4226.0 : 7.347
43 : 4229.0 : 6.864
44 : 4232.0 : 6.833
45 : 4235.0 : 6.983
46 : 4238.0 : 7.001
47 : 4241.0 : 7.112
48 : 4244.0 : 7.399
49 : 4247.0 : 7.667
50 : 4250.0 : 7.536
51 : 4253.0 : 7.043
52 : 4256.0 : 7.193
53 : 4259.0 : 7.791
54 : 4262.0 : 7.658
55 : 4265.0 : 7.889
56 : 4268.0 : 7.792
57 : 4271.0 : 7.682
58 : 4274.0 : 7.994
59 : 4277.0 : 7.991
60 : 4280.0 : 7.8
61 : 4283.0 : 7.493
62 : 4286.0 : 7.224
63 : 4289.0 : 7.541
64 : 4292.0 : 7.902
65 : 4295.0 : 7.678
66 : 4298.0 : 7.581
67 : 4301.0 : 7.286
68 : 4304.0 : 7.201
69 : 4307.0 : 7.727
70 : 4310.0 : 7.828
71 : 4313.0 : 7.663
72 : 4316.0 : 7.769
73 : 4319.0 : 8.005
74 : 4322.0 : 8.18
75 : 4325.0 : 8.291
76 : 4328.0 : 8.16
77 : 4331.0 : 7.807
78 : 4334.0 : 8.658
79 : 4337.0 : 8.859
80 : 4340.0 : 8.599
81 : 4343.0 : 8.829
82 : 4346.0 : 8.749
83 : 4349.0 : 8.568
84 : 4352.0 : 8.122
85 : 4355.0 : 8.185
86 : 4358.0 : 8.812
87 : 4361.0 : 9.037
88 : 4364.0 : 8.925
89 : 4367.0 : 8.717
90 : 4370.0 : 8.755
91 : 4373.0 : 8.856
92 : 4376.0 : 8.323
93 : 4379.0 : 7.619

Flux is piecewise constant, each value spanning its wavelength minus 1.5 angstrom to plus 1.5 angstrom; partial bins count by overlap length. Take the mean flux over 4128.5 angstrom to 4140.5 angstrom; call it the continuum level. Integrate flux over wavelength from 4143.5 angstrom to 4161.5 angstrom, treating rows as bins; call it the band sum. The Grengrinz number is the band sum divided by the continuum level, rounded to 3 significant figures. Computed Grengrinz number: 20.4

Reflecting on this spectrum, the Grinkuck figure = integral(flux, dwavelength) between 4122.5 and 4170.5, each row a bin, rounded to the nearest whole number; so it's 361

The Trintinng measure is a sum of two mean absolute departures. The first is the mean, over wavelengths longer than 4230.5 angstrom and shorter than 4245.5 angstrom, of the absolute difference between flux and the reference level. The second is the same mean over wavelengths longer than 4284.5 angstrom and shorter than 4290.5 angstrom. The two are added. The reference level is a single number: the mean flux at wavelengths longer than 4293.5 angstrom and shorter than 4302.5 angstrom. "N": 0.608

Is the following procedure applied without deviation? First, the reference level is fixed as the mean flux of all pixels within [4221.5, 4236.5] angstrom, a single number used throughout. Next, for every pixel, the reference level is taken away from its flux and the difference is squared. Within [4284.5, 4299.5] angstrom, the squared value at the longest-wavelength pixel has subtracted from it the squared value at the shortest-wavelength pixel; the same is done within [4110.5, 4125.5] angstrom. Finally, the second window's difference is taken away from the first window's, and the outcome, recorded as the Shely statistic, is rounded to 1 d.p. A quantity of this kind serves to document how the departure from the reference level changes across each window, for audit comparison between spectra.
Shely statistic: 0.2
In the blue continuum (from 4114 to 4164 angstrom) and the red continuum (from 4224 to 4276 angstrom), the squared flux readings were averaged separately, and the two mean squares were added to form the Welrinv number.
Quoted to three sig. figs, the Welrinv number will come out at 112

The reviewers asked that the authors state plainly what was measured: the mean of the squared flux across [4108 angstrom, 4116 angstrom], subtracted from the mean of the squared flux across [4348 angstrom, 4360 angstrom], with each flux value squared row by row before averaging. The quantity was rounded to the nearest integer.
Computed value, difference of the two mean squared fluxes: 22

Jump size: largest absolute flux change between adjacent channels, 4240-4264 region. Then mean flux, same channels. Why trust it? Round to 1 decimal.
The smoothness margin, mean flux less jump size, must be 6.8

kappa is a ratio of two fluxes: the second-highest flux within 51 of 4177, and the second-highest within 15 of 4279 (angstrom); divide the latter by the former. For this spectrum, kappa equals 0.98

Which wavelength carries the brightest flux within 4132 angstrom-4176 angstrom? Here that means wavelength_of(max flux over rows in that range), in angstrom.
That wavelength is 4148.0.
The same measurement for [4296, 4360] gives 4337.0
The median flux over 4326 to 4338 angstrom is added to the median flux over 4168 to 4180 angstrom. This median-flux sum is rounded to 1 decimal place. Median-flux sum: 15.4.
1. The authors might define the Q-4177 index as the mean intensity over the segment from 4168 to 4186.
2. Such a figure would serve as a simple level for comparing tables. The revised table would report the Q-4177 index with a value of 7.0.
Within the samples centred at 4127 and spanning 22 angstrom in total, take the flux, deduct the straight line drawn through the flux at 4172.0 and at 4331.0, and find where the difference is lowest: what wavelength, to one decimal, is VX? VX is 4133.0 angstrom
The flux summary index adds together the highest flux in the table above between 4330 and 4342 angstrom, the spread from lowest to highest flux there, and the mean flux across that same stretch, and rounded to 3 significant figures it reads 18.4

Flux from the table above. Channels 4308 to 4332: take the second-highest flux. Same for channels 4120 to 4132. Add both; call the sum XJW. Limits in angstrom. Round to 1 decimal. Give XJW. 15.4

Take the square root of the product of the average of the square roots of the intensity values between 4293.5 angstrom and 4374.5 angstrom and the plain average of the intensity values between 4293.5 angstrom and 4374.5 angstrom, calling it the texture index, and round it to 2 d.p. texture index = 4.87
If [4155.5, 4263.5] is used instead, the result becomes 4.43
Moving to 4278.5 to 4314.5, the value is 4.57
